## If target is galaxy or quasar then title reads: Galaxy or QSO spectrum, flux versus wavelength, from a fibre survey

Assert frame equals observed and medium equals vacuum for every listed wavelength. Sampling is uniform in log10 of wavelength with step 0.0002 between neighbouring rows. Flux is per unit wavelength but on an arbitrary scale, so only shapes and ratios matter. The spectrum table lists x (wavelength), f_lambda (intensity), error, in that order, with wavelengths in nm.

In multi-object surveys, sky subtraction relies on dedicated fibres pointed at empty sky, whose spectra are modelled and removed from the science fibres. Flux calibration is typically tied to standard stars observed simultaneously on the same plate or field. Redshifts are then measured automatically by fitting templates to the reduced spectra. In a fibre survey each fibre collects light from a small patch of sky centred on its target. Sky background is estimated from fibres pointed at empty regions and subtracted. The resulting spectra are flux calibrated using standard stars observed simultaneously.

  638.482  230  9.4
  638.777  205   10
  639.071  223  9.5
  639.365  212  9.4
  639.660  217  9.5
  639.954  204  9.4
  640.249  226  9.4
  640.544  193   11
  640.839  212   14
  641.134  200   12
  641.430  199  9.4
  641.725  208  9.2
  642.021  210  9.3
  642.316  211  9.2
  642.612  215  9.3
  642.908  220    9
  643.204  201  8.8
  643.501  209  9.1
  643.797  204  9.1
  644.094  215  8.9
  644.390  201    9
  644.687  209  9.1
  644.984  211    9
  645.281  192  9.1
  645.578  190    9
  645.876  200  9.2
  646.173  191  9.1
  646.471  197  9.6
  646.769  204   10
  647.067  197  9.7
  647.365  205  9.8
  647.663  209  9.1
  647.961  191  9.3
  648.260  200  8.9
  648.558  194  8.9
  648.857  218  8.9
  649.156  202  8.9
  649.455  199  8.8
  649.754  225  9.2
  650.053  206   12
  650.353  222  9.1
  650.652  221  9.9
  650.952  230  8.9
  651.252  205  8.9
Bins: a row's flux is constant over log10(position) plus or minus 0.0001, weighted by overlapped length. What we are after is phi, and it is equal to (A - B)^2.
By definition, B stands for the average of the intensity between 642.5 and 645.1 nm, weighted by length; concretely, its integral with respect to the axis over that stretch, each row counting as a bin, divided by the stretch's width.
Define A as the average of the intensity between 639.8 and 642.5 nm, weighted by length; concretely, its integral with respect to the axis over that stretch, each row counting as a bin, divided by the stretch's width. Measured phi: 5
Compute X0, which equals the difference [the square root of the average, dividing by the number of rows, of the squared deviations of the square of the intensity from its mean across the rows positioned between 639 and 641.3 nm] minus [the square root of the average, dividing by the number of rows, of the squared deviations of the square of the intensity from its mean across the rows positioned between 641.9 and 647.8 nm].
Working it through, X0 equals 1112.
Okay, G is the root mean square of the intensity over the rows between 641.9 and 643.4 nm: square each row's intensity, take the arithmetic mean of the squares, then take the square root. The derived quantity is 211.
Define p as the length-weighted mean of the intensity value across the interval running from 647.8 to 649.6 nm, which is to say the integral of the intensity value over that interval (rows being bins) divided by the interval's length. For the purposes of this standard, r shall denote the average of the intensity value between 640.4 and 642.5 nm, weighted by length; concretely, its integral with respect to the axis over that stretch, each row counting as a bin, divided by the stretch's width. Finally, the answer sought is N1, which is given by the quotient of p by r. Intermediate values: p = 201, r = 205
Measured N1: 0.98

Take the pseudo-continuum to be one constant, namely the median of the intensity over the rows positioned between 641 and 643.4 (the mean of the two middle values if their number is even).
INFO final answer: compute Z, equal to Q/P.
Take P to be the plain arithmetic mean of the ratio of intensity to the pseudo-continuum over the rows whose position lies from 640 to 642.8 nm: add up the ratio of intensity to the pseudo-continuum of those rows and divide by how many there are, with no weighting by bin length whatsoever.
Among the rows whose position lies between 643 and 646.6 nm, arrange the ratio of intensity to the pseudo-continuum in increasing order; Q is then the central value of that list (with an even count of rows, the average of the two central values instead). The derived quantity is 0.97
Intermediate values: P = 1.00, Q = 0.96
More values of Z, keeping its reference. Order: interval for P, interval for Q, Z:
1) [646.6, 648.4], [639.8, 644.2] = 1.04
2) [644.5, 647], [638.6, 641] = 1.06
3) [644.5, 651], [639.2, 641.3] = 1.03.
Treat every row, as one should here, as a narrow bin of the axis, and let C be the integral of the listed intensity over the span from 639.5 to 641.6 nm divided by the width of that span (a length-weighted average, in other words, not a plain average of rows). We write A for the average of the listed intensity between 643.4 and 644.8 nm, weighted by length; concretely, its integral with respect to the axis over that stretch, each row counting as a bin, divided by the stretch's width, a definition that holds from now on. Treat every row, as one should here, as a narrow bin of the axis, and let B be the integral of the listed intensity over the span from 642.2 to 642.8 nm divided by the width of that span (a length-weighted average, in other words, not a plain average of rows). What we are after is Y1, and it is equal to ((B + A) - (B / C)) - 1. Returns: 419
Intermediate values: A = 208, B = 214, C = 207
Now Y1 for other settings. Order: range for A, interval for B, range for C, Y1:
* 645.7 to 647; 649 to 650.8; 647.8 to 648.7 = 408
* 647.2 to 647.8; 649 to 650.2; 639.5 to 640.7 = 413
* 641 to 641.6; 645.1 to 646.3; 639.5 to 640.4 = 392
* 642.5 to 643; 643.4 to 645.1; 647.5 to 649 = 424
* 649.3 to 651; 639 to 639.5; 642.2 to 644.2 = 431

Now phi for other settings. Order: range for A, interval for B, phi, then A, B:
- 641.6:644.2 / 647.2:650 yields 29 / 210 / 205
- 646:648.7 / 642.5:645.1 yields 112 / 199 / 209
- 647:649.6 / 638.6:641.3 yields 71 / 202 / 210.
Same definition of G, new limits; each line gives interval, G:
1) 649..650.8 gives 213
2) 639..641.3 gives 211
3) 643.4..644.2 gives 209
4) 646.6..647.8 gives 204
